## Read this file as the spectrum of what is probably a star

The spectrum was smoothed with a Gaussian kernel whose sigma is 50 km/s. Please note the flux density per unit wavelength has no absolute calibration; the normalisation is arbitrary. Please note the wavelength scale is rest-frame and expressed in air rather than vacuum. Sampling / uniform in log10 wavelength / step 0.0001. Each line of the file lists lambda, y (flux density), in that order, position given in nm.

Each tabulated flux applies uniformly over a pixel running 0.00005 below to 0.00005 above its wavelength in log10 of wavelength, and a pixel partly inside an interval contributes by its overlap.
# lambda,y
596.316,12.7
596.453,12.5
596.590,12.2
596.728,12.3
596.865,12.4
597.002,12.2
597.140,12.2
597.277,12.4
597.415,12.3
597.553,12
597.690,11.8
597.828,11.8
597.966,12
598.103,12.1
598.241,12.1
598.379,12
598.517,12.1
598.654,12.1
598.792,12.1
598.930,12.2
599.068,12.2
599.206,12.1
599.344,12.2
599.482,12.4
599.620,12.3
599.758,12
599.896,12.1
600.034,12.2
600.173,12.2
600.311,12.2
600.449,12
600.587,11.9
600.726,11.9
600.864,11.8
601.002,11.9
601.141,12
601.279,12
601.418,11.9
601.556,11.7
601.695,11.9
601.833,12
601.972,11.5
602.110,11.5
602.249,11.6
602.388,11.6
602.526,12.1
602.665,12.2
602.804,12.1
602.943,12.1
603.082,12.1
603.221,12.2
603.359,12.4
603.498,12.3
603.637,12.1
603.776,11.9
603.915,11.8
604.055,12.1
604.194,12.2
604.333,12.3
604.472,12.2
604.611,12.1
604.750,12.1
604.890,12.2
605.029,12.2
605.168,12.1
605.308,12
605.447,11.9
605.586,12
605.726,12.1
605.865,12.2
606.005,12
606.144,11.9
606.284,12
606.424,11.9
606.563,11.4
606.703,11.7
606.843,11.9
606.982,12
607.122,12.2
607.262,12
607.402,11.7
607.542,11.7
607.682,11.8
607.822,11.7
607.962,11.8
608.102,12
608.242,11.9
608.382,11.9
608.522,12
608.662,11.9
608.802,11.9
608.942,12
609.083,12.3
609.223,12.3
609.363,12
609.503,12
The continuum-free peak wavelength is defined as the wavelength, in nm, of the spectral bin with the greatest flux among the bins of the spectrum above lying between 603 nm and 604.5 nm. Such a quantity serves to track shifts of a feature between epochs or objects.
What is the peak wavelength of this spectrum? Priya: 603.359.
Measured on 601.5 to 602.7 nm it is 602.665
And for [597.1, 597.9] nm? 597.277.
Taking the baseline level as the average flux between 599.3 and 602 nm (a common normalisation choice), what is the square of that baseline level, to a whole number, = 144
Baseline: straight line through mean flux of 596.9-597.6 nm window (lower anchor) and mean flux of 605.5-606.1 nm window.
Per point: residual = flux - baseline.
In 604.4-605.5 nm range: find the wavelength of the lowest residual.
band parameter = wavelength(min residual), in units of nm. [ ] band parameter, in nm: 605.447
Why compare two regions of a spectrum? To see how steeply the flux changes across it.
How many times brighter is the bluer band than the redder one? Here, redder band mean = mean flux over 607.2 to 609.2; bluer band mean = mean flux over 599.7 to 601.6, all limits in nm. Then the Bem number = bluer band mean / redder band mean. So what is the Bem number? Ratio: 1.01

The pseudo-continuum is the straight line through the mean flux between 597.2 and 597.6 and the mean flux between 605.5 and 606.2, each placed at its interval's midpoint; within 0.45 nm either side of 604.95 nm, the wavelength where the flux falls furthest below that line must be 605.308 nm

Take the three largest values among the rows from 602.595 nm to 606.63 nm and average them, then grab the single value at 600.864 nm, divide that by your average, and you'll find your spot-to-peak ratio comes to 0.96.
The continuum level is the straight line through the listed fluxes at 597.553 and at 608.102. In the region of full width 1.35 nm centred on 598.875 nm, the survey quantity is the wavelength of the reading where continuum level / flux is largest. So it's 598.379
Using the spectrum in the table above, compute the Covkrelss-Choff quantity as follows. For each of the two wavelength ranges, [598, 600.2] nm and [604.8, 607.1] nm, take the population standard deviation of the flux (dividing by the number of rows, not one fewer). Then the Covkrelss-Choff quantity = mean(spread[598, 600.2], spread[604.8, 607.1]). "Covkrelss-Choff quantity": 0.15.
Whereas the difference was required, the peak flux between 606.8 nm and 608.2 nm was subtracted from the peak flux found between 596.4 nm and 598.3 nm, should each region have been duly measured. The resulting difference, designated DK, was 0.30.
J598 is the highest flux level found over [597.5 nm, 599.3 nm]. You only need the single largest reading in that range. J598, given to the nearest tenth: 12.2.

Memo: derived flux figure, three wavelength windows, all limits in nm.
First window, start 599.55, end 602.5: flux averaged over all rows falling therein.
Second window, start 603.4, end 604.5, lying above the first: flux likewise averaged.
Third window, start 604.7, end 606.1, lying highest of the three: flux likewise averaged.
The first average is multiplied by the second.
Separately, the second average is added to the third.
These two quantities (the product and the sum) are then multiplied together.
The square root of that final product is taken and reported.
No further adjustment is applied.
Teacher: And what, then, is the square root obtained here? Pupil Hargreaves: 59.1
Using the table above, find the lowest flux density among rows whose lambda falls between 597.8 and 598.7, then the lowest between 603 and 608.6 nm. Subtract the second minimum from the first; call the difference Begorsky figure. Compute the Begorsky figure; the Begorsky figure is 0.40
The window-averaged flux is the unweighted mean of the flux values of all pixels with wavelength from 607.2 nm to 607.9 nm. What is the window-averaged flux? 11.8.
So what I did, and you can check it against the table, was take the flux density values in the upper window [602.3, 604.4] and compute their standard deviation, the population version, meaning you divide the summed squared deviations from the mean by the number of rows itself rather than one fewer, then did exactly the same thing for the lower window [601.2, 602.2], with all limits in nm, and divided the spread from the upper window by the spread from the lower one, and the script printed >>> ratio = 1.0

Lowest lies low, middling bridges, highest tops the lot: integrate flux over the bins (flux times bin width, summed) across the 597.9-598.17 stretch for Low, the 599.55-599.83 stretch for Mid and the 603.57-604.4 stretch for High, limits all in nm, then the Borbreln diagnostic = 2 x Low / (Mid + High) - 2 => -1.51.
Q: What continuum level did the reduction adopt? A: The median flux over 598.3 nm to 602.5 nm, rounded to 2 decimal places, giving 12.00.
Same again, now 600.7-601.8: 11.90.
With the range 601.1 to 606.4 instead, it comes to 12.10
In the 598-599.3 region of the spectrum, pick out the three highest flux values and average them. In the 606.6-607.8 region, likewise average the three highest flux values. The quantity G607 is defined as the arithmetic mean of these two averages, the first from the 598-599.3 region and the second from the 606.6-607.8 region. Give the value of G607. 12.1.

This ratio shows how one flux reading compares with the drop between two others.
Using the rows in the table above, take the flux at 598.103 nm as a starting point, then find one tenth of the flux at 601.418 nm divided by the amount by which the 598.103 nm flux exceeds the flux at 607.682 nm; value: 4.0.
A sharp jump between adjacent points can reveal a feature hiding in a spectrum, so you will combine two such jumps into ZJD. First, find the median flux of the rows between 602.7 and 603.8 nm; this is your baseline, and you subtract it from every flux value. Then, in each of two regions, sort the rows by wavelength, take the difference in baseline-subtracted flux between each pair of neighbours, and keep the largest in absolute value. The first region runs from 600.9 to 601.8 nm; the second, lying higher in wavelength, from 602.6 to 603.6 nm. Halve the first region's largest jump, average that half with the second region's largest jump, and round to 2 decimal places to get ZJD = 0.15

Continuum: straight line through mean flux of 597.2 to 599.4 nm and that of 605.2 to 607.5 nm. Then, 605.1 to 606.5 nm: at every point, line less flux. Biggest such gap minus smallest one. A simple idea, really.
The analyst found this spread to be 0.3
